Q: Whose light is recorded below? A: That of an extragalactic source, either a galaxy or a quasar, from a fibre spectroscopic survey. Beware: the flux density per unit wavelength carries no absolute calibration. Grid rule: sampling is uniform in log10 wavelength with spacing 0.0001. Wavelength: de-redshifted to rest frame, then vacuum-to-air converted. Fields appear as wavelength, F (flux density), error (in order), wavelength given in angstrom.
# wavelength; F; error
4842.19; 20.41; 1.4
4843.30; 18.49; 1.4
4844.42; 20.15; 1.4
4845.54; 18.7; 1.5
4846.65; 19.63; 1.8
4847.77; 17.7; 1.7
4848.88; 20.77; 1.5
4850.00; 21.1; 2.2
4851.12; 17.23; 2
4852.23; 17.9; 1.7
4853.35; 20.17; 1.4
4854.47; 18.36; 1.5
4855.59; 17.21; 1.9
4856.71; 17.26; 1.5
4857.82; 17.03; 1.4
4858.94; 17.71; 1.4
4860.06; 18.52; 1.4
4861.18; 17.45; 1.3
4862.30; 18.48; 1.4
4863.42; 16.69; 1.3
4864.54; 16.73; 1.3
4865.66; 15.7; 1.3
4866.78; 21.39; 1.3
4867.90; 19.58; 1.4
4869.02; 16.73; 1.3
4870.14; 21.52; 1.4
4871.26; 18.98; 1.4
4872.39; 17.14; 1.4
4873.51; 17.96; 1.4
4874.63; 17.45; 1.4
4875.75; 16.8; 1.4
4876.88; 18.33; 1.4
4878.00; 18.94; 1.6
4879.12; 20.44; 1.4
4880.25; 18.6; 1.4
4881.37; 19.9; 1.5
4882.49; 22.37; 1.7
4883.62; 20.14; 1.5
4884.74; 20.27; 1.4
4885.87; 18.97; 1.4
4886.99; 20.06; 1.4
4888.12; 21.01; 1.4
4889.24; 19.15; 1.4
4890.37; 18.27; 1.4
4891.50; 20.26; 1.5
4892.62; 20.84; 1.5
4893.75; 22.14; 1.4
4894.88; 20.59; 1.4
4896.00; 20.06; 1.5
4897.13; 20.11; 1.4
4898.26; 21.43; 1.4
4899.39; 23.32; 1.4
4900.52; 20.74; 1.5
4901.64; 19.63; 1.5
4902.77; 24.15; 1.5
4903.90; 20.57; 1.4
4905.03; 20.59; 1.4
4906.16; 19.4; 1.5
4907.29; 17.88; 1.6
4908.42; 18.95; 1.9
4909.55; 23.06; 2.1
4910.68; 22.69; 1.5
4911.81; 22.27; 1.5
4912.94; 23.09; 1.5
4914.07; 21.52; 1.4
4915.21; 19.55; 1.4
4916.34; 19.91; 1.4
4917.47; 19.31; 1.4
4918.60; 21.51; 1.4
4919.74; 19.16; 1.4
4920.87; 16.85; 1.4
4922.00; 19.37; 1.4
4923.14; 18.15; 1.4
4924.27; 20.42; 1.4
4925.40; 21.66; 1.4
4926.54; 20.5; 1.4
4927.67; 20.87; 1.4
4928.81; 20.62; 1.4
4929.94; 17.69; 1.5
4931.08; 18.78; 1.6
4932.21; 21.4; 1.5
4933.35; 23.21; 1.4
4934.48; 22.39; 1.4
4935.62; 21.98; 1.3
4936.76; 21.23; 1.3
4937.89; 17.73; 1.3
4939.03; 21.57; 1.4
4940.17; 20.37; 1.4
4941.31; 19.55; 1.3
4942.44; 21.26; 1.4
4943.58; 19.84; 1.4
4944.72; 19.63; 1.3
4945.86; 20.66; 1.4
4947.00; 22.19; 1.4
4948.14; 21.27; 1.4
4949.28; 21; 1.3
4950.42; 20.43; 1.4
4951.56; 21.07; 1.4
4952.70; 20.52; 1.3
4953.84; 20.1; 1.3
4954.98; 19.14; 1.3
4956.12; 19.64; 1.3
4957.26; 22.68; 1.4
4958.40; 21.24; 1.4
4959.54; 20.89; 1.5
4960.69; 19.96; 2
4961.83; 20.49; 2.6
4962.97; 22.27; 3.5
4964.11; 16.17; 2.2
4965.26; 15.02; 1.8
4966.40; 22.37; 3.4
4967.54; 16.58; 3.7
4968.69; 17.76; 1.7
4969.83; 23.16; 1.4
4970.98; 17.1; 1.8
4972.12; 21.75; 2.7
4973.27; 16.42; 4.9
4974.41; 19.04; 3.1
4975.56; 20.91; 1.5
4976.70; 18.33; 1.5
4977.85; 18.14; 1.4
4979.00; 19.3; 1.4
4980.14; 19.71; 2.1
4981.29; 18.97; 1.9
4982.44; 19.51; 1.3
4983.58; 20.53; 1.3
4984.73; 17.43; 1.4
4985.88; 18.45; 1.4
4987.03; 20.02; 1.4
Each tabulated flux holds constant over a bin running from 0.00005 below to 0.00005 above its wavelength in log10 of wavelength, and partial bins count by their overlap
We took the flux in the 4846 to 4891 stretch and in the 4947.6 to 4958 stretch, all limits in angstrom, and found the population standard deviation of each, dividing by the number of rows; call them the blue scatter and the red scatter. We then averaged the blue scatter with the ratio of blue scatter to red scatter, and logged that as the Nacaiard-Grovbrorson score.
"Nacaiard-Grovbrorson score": 1.6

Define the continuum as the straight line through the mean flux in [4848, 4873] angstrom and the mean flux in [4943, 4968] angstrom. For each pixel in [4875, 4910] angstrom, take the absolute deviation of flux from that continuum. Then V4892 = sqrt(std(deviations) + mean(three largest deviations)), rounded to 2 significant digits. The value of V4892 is 2.4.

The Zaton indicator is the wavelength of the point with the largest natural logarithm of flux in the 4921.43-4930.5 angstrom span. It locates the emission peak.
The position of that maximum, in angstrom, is 4925.40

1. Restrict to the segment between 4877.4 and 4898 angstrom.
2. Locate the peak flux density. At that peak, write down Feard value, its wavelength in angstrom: 4882.49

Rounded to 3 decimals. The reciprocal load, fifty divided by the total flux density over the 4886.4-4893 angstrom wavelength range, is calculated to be 0.418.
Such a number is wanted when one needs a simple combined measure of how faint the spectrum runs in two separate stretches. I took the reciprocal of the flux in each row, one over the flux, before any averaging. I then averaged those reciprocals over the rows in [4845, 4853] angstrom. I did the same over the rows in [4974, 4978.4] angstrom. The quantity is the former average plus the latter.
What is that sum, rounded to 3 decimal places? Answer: 0.105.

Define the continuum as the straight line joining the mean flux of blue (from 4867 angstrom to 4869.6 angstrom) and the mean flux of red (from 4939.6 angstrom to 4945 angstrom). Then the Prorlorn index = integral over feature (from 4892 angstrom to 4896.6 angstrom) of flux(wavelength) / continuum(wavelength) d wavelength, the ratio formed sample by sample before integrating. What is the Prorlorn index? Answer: 5.0 angstrom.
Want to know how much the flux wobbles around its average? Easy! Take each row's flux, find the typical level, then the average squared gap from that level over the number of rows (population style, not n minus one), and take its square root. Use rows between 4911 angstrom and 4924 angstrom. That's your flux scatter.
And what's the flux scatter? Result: 1.8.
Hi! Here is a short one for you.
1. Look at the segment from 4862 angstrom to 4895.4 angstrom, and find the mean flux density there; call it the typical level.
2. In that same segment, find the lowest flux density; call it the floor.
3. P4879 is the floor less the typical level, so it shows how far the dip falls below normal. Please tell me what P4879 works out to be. -3.5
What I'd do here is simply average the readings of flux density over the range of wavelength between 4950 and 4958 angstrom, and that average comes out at 20.5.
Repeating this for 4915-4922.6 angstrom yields 19.4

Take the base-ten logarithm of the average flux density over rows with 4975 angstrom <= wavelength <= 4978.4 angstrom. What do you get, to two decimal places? 1.28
